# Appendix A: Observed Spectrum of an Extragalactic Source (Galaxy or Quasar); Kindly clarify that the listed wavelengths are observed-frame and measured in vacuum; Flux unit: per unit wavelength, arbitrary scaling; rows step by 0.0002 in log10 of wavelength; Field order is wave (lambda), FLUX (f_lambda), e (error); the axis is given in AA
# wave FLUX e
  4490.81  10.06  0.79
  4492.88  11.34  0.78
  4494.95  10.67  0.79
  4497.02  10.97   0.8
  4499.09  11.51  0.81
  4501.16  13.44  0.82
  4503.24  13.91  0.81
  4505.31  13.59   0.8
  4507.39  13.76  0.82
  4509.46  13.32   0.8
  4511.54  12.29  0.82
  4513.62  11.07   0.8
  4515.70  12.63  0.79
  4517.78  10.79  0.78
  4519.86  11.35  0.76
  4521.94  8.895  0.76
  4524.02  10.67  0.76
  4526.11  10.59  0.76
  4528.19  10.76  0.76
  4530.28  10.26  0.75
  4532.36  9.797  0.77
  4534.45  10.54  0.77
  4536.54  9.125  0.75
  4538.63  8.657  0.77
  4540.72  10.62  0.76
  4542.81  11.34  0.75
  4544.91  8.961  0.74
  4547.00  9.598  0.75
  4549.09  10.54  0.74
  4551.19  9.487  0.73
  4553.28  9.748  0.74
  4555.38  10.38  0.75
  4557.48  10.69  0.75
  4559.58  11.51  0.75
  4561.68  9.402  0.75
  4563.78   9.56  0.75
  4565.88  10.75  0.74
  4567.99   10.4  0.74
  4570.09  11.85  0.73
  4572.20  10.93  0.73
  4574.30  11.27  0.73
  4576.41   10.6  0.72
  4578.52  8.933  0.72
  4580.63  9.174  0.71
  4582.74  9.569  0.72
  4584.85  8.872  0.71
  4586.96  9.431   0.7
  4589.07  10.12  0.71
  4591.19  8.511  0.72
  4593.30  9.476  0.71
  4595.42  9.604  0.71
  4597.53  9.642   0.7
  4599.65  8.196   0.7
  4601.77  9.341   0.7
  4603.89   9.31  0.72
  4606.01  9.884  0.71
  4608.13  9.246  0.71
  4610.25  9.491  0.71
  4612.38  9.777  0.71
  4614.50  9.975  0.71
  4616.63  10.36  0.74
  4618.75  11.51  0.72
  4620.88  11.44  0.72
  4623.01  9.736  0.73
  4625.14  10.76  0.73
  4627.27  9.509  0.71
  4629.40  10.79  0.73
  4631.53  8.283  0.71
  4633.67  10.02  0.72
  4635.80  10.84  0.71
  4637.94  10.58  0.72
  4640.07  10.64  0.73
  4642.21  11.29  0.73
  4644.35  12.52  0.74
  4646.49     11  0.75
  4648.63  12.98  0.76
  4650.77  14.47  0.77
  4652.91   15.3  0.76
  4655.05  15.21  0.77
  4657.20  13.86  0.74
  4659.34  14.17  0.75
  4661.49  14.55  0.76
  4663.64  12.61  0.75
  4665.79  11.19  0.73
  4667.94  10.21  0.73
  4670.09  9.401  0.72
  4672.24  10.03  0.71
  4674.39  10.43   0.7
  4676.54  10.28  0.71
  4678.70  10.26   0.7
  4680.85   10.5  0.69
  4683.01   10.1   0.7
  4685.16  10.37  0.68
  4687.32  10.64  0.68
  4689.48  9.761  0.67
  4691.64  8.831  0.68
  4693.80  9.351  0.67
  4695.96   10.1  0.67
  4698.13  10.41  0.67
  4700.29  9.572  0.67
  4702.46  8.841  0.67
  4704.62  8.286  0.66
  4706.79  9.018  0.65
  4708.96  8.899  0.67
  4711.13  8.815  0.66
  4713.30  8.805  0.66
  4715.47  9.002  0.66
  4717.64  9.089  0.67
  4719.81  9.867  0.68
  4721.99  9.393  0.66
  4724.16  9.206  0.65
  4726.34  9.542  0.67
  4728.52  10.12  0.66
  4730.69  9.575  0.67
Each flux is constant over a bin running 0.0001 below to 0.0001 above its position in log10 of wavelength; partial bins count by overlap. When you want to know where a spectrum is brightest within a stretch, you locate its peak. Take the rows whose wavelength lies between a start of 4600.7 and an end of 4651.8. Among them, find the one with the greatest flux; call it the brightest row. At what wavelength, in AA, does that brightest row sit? 4650.77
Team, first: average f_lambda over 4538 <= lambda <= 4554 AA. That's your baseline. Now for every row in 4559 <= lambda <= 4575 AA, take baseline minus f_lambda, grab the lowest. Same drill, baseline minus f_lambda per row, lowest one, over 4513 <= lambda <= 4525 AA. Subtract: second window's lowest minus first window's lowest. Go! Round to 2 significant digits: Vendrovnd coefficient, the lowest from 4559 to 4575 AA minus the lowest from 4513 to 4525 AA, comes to 0.78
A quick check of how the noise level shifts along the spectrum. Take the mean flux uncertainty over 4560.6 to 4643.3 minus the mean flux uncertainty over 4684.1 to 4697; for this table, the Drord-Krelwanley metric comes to 0.045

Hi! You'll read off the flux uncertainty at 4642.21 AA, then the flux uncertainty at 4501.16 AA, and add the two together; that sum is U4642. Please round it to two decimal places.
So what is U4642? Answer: 1.55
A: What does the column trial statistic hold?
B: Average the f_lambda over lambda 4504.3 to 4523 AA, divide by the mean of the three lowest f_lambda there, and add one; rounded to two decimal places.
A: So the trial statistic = 2.17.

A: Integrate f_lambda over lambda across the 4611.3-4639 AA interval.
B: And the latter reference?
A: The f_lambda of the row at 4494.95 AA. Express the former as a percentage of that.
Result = 2667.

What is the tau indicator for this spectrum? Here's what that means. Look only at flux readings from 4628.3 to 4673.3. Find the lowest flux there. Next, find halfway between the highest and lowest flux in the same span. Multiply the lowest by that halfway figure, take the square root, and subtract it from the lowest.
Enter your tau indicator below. -1.60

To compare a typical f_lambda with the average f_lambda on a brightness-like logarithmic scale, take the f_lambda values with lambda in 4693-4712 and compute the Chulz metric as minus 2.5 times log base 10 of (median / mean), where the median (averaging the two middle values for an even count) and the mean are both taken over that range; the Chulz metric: 0.028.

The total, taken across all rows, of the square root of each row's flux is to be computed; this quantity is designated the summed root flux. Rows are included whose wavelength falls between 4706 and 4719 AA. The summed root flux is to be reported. 17.9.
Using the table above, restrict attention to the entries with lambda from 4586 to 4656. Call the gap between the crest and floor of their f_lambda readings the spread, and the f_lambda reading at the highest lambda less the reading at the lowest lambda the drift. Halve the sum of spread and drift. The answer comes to 6.4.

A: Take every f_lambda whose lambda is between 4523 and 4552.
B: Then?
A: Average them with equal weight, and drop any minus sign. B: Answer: 10.1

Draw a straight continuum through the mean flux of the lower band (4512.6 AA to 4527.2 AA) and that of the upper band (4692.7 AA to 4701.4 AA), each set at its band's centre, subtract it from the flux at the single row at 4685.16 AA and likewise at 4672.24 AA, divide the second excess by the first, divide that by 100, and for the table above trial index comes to 0.00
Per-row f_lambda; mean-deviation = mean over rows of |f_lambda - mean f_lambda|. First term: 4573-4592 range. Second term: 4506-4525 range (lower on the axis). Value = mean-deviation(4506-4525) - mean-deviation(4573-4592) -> 0.50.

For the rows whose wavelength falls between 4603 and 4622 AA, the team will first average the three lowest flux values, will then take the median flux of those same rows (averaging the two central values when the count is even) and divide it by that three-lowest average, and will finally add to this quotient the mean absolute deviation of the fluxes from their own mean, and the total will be 1.7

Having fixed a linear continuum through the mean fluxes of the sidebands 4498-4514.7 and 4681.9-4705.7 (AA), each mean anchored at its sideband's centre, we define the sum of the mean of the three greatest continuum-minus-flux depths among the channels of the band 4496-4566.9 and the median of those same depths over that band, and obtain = 5.2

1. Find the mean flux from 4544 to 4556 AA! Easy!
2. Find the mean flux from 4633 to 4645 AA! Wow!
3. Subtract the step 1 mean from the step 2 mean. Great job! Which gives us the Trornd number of 1.2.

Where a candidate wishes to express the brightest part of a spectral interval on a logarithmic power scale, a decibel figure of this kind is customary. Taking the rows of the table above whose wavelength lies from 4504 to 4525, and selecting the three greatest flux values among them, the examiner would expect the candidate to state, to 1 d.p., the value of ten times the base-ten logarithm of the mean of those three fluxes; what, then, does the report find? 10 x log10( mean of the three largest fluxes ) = 11.3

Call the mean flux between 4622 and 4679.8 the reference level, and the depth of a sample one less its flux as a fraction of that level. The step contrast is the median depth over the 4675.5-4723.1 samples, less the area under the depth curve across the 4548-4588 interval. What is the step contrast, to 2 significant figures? -4.5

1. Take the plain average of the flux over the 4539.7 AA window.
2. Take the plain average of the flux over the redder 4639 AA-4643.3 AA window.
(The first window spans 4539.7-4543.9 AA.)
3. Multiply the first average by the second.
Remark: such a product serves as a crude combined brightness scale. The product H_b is 120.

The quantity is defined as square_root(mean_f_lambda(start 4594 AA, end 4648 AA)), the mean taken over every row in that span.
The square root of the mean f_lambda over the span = 3.19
